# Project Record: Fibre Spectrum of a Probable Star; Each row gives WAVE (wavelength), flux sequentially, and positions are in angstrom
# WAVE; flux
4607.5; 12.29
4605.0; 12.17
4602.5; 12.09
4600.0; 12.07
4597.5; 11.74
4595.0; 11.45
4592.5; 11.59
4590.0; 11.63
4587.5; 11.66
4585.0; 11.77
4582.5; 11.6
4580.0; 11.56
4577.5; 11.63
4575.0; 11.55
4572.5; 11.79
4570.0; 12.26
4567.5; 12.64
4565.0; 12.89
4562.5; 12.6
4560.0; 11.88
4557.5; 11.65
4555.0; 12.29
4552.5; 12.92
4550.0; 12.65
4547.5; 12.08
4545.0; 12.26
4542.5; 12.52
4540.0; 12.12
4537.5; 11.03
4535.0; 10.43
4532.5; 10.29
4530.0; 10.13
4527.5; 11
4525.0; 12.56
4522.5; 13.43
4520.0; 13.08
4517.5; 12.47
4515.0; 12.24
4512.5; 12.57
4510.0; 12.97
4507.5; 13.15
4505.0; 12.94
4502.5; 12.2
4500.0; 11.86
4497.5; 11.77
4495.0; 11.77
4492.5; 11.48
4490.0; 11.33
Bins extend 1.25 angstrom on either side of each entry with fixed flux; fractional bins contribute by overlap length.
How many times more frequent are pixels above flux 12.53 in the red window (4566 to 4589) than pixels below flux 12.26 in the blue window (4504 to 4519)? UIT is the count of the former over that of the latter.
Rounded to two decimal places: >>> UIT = 1.00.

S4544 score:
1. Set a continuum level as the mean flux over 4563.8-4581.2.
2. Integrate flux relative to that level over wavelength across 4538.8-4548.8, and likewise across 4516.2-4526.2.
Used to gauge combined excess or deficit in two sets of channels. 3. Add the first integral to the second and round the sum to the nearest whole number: 10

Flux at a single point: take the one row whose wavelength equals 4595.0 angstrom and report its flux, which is 11.45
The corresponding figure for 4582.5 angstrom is 11.6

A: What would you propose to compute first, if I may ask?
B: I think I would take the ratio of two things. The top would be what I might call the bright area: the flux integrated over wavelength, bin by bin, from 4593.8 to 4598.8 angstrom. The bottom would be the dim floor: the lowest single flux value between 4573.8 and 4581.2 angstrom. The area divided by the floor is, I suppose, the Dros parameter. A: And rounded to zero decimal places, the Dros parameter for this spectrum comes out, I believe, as 5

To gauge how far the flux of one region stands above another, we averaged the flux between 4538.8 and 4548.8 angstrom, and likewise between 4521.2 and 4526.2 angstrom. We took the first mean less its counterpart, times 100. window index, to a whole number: -75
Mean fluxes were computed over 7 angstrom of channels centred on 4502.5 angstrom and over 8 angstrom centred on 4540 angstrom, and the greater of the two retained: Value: 12.33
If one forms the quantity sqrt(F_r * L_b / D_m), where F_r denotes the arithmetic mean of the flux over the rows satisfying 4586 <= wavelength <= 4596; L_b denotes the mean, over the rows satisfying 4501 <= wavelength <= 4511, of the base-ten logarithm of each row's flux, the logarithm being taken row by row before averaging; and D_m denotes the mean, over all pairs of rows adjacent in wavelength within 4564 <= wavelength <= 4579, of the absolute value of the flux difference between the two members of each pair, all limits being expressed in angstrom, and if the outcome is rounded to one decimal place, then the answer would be 6.7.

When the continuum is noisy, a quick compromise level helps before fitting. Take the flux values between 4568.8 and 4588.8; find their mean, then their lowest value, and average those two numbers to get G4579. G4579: 11.6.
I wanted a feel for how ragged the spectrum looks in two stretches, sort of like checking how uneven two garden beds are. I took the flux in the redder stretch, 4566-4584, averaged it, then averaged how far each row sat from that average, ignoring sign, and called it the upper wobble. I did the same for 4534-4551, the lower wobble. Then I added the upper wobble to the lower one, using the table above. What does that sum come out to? 1.0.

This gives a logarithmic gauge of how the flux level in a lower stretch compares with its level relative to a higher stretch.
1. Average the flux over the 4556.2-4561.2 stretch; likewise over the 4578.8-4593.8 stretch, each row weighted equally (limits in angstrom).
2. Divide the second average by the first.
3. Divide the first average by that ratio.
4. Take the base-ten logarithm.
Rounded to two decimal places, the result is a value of 1.08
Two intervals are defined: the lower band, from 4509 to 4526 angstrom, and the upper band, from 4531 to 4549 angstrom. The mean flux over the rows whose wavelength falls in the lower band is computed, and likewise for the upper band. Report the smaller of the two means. 11.5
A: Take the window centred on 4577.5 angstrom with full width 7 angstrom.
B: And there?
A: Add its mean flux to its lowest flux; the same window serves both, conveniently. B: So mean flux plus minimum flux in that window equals 23.1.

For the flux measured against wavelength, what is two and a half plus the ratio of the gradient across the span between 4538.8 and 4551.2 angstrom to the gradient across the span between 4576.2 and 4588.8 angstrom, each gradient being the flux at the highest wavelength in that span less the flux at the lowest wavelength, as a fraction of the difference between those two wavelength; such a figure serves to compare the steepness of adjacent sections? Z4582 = 20.2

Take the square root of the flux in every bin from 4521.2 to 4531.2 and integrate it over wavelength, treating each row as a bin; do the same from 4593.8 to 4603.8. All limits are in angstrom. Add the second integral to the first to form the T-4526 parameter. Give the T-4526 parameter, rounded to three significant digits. 68.7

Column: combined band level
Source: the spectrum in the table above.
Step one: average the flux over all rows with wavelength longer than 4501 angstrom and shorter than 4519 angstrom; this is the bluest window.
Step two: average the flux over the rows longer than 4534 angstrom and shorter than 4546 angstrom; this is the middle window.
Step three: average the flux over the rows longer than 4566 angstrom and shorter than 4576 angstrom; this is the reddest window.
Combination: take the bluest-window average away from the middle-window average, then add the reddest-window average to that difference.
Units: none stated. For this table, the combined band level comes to 11.1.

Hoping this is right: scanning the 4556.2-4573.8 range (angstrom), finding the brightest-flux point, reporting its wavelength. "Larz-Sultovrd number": 4565.0 angstrom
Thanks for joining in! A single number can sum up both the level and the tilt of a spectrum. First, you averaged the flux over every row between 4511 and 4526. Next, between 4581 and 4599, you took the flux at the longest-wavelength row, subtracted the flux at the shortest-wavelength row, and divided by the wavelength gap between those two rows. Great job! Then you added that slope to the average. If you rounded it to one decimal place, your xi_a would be 12.7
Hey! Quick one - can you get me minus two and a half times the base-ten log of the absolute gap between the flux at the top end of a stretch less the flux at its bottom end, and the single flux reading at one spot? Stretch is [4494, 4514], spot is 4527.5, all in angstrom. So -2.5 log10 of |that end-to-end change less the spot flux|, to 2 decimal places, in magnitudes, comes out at -2.52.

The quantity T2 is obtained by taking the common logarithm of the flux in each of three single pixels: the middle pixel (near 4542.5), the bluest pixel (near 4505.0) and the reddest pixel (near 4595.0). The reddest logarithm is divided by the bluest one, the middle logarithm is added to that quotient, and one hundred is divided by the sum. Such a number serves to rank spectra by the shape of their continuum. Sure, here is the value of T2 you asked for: 48.8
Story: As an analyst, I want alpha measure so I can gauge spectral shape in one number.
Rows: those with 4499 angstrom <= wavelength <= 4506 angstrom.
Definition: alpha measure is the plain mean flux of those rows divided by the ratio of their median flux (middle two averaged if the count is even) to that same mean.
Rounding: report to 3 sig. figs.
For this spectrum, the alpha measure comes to 12.5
